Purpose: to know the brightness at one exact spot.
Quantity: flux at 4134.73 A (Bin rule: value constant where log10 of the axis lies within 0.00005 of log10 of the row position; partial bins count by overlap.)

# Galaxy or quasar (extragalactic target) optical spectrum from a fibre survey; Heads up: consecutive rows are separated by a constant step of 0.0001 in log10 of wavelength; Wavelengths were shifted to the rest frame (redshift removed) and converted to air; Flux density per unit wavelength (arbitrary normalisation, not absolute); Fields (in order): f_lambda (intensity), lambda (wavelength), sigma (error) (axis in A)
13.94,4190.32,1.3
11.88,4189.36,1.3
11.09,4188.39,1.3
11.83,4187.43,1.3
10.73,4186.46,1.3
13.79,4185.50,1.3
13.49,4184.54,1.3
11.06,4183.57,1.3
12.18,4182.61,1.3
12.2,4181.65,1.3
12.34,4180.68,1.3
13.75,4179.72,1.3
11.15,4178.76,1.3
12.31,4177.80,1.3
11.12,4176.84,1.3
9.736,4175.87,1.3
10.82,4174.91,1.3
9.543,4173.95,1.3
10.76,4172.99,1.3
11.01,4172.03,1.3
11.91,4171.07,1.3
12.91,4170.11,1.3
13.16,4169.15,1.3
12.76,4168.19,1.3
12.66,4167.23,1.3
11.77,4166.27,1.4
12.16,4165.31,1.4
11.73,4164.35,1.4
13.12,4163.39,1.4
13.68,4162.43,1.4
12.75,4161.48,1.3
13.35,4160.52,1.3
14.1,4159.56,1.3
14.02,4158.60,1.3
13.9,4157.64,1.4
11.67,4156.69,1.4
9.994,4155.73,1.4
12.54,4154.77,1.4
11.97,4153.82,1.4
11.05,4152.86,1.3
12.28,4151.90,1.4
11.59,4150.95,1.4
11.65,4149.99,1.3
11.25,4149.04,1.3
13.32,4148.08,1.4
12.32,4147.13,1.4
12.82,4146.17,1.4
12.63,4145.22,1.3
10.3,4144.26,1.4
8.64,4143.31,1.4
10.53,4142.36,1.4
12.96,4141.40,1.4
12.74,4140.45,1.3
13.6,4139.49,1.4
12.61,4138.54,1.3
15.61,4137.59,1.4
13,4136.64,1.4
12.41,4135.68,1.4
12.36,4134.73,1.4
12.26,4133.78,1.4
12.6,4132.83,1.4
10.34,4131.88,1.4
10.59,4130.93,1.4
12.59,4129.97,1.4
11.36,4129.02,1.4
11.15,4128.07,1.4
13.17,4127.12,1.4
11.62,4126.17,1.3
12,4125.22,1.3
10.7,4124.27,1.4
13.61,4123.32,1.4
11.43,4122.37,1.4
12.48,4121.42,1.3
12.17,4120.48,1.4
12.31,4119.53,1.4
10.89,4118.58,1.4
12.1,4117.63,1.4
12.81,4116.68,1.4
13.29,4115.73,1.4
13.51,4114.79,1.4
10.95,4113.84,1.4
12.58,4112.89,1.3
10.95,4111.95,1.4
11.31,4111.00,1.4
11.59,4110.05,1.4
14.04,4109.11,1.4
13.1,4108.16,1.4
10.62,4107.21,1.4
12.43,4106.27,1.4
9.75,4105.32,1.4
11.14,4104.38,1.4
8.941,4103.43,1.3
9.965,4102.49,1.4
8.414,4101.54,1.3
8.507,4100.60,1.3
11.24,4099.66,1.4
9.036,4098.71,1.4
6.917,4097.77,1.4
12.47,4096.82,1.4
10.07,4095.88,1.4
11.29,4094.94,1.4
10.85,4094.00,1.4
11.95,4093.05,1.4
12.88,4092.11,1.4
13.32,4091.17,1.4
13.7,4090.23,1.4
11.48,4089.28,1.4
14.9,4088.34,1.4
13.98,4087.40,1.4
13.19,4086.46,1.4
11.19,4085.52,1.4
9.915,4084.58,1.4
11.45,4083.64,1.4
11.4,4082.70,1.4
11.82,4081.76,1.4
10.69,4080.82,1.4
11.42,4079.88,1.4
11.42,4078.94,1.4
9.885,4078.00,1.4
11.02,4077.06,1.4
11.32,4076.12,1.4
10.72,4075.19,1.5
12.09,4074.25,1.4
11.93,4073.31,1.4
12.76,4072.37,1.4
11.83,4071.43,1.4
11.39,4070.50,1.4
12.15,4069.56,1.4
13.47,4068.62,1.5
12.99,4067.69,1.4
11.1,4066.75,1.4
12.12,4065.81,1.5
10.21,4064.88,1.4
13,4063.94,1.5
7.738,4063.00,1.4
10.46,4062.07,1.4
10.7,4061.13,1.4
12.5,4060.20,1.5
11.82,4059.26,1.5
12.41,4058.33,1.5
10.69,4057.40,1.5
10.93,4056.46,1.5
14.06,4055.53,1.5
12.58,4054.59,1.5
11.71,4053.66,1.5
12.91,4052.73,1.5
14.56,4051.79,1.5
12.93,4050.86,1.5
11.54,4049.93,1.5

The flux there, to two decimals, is 12.36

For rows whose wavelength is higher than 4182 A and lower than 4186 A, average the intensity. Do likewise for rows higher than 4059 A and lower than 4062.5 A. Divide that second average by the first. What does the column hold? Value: 0.90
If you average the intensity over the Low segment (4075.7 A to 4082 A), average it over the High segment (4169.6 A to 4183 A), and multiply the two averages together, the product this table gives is 128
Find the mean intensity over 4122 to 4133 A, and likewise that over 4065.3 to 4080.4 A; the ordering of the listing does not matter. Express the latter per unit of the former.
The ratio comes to 1.00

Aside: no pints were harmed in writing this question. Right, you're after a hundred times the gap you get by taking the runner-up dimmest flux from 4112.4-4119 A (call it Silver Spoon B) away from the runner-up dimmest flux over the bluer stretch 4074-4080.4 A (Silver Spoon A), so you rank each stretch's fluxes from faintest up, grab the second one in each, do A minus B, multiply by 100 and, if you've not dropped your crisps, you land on -23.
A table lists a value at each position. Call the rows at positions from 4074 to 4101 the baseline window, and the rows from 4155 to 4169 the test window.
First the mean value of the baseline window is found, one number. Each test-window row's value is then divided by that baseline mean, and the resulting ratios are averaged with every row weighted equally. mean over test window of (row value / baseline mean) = 1.115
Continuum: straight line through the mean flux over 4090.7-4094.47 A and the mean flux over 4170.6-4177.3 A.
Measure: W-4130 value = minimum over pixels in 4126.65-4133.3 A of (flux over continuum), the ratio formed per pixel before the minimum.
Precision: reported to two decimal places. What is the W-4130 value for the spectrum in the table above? 0.90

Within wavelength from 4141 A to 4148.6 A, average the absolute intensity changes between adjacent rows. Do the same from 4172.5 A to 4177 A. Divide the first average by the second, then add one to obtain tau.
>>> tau 2.2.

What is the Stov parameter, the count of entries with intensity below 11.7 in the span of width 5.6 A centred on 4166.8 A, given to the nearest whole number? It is 0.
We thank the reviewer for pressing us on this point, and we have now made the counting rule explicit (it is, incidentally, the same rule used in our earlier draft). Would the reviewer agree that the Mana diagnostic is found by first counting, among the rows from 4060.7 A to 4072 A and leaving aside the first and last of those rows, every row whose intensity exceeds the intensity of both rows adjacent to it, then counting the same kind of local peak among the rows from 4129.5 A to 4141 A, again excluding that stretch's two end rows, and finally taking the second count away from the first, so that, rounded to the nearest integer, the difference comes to 0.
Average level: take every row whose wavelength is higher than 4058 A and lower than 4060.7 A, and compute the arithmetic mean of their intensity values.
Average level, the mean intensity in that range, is 12.2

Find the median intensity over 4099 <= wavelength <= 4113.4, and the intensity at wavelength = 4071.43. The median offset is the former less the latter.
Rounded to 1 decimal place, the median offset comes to -0.7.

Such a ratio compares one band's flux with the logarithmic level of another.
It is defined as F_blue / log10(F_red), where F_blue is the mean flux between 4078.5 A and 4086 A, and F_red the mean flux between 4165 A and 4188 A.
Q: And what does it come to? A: 10.4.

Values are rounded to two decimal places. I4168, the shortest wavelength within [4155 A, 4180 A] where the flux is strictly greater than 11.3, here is 4156.69 A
